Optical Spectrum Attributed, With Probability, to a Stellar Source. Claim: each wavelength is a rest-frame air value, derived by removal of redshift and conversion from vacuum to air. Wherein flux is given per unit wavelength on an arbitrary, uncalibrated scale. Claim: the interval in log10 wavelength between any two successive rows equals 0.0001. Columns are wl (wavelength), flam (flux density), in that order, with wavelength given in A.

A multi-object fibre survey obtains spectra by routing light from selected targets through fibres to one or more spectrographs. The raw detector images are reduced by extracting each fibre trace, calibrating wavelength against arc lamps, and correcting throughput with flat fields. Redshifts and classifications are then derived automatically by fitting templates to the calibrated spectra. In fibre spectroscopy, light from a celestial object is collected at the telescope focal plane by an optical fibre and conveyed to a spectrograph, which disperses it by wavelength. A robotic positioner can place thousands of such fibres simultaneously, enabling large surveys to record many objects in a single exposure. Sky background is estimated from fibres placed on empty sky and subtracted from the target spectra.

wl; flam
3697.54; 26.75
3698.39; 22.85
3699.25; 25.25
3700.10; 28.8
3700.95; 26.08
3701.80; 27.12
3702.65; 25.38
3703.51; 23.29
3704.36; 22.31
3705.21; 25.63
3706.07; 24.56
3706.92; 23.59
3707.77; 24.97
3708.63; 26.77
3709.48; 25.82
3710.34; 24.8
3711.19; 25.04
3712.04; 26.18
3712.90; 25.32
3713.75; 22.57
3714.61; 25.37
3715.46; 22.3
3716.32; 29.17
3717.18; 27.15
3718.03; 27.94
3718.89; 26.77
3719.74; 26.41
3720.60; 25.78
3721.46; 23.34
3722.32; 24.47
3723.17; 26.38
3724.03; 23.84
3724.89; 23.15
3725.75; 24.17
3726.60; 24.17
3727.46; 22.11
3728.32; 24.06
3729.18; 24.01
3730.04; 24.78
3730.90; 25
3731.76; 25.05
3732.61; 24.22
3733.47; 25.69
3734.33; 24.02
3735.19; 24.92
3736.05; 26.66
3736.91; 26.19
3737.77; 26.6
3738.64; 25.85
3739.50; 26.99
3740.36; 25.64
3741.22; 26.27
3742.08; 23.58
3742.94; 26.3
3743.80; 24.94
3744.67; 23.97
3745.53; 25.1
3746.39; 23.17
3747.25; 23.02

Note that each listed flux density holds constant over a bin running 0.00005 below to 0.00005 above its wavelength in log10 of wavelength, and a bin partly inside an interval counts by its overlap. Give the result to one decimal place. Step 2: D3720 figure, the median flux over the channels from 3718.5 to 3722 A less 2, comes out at 24.1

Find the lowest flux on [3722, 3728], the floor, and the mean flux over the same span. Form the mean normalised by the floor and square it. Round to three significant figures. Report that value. 1.18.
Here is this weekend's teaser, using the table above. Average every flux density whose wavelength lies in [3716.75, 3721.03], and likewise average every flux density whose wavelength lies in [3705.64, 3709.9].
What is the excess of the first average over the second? 1.7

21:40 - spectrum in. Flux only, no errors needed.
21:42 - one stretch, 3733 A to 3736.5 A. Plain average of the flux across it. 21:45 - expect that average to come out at 25.3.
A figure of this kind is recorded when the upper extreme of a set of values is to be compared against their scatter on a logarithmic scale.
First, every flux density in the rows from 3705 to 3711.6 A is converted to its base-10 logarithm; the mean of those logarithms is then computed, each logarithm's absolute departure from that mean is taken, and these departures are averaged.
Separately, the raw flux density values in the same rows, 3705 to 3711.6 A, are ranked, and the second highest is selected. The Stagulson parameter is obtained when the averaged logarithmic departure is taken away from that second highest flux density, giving 25.8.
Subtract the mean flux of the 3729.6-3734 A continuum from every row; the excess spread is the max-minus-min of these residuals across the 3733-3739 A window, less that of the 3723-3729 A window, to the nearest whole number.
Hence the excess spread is -2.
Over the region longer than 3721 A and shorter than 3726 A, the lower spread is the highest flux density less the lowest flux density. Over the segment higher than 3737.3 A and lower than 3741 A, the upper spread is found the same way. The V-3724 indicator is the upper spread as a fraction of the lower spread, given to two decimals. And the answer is 0.42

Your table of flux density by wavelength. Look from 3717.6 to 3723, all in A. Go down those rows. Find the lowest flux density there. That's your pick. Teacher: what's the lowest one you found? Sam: 23.34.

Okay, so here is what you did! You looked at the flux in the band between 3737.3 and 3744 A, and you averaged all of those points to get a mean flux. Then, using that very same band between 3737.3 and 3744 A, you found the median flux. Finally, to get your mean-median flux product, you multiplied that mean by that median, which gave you 672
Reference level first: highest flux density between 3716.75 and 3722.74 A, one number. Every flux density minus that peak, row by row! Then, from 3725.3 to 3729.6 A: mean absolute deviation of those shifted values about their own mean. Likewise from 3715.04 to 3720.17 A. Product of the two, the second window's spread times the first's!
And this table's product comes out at 1.0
